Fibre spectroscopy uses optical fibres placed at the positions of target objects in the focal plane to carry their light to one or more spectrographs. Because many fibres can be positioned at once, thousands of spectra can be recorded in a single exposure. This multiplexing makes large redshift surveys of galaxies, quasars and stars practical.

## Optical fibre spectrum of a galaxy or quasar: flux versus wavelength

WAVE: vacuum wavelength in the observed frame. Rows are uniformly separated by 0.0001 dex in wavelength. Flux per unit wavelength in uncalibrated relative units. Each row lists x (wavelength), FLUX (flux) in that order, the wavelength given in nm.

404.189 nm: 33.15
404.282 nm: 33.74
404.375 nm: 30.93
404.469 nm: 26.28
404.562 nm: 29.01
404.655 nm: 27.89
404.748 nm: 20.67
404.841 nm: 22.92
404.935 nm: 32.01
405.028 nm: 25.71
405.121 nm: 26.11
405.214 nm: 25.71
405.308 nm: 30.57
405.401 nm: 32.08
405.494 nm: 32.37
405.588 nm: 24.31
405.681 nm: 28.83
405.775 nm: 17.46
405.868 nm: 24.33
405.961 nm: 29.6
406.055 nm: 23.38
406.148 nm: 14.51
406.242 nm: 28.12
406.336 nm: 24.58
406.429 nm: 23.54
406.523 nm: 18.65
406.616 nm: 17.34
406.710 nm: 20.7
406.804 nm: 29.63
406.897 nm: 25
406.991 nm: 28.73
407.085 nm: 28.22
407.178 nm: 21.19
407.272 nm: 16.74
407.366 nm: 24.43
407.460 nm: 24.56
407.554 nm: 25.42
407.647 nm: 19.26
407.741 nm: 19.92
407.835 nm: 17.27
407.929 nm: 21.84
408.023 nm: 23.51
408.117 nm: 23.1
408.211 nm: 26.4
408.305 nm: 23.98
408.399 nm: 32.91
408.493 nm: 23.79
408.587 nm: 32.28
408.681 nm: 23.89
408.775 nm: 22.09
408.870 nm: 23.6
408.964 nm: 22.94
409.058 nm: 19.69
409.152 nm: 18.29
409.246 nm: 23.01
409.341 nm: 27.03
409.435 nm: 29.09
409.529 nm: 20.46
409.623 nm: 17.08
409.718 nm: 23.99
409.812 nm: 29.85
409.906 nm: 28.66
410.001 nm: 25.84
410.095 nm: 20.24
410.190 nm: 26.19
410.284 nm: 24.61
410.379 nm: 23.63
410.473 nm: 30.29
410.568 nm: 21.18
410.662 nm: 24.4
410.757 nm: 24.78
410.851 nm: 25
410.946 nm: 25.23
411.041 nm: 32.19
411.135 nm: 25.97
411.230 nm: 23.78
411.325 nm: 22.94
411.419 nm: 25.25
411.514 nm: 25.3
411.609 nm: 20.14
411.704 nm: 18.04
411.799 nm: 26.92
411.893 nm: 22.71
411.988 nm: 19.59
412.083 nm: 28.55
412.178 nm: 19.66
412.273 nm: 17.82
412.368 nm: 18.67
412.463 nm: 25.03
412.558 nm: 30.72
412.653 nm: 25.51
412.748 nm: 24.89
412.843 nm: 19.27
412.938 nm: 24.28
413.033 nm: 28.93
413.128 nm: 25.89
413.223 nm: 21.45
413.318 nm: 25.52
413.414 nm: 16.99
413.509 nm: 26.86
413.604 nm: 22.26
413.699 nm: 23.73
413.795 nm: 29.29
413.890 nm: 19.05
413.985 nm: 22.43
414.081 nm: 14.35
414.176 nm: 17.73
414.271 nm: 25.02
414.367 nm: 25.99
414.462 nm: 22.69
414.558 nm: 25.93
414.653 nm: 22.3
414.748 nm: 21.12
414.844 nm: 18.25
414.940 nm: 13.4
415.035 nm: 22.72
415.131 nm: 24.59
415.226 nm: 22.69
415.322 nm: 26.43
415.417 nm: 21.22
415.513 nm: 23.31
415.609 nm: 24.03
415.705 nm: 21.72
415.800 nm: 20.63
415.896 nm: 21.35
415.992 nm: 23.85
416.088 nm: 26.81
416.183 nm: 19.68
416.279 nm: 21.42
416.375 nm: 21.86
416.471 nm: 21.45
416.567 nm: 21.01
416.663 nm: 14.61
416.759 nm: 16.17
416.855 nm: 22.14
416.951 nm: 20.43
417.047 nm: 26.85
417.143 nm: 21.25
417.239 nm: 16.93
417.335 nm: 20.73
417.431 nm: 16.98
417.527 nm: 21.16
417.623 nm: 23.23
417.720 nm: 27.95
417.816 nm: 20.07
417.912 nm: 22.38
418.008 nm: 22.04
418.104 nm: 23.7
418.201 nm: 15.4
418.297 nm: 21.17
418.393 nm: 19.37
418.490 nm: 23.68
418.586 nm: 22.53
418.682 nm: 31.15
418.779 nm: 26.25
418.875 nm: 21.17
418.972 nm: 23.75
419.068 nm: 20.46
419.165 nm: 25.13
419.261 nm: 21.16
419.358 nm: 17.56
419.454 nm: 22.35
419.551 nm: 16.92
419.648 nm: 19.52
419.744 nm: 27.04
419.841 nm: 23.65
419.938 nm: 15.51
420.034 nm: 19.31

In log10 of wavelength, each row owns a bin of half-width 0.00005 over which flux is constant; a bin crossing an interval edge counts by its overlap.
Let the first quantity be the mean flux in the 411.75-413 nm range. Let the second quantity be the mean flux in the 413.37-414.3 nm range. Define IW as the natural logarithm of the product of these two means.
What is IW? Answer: 6.23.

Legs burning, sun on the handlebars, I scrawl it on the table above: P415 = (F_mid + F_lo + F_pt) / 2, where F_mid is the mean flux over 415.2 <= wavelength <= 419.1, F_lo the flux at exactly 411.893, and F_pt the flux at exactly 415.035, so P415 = 33.7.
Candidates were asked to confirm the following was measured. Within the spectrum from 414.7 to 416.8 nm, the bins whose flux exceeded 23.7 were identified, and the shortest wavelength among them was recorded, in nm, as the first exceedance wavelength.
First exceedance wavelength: 415.131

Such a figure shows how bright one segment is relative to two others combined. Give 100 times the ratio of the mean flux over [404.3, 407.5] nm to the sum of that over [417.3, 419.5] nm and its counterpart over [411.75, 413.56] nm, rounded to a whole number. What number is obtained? 55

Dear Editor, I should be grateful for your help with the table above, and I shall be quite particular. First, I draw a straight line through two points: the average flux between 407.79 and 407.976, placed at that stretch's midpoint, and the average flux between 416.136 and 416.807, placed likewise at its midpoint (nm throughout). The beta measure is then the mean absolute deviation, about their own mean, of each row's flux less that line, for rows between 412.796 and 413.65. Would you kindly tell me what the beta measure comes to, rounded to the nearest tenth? 3.1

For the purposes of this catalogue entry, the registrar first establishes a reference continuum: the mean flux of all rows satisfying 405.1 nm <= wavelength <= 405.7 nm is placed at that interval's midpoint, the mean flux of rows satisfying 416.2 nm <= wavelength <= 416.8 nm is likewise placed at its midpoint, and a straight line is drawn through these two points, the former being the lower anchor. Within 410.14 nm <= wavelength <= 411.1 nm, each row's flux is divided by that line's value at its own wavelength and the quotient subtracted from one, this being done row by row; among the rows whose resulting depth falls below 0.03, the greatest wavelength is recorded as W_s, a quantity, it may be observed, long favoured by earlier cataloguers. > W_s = 411.041 nm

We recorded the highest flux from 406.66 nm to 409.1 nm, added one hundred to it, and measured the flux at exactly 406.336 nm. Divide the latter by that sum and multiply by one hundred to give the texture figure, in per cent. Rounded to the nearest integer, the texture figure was 18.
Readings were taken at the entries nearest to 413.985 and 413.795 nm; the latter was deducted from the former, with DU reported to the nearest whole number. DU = -7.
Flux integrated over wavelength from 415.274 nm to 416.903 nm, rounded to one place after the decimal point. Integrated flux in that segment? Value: 35.2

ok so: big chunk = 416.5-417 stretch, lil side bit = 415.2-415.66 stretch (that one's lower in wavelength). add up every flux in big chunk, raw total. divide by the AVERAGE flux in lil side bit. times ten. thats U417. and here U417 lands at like 40.1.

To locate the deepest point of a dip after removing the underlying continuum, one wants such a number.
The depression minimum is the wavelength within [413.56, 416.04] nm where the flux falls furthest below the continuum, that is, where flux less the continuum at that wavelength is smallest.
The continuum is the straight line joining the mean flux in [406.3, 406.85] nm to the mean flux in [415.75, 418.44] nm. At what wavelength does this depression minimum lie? 414.940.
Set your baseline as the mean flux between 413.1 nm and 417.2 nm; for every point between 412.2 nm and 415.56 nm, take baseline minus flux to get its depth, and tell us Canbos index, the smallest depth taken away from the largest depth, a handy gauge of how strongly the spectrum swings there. 17.3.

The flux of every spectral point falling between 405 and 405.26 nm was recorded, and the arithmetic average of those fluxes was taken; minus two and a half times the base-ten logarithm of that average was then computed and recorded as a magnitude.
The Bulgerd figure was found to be -3.53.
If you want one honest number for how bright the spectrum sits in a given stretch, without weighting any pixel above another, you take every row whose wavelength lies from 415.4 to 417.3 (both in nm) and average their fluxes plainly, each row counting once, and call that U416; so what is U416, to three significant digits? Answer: 21.3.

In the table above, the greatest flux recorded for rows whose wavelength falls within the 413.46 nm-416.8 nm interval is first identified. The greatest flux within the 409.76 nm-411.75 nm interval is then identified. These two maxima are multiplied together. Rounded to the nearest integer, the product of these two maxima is 943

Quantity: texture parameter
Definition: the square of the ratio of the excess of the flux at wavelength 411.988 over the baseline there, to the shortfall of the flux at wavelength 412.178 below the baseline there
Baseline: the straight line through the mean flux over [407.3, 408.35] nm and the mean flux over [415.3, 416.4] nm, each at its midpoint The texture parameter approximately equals 1.0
